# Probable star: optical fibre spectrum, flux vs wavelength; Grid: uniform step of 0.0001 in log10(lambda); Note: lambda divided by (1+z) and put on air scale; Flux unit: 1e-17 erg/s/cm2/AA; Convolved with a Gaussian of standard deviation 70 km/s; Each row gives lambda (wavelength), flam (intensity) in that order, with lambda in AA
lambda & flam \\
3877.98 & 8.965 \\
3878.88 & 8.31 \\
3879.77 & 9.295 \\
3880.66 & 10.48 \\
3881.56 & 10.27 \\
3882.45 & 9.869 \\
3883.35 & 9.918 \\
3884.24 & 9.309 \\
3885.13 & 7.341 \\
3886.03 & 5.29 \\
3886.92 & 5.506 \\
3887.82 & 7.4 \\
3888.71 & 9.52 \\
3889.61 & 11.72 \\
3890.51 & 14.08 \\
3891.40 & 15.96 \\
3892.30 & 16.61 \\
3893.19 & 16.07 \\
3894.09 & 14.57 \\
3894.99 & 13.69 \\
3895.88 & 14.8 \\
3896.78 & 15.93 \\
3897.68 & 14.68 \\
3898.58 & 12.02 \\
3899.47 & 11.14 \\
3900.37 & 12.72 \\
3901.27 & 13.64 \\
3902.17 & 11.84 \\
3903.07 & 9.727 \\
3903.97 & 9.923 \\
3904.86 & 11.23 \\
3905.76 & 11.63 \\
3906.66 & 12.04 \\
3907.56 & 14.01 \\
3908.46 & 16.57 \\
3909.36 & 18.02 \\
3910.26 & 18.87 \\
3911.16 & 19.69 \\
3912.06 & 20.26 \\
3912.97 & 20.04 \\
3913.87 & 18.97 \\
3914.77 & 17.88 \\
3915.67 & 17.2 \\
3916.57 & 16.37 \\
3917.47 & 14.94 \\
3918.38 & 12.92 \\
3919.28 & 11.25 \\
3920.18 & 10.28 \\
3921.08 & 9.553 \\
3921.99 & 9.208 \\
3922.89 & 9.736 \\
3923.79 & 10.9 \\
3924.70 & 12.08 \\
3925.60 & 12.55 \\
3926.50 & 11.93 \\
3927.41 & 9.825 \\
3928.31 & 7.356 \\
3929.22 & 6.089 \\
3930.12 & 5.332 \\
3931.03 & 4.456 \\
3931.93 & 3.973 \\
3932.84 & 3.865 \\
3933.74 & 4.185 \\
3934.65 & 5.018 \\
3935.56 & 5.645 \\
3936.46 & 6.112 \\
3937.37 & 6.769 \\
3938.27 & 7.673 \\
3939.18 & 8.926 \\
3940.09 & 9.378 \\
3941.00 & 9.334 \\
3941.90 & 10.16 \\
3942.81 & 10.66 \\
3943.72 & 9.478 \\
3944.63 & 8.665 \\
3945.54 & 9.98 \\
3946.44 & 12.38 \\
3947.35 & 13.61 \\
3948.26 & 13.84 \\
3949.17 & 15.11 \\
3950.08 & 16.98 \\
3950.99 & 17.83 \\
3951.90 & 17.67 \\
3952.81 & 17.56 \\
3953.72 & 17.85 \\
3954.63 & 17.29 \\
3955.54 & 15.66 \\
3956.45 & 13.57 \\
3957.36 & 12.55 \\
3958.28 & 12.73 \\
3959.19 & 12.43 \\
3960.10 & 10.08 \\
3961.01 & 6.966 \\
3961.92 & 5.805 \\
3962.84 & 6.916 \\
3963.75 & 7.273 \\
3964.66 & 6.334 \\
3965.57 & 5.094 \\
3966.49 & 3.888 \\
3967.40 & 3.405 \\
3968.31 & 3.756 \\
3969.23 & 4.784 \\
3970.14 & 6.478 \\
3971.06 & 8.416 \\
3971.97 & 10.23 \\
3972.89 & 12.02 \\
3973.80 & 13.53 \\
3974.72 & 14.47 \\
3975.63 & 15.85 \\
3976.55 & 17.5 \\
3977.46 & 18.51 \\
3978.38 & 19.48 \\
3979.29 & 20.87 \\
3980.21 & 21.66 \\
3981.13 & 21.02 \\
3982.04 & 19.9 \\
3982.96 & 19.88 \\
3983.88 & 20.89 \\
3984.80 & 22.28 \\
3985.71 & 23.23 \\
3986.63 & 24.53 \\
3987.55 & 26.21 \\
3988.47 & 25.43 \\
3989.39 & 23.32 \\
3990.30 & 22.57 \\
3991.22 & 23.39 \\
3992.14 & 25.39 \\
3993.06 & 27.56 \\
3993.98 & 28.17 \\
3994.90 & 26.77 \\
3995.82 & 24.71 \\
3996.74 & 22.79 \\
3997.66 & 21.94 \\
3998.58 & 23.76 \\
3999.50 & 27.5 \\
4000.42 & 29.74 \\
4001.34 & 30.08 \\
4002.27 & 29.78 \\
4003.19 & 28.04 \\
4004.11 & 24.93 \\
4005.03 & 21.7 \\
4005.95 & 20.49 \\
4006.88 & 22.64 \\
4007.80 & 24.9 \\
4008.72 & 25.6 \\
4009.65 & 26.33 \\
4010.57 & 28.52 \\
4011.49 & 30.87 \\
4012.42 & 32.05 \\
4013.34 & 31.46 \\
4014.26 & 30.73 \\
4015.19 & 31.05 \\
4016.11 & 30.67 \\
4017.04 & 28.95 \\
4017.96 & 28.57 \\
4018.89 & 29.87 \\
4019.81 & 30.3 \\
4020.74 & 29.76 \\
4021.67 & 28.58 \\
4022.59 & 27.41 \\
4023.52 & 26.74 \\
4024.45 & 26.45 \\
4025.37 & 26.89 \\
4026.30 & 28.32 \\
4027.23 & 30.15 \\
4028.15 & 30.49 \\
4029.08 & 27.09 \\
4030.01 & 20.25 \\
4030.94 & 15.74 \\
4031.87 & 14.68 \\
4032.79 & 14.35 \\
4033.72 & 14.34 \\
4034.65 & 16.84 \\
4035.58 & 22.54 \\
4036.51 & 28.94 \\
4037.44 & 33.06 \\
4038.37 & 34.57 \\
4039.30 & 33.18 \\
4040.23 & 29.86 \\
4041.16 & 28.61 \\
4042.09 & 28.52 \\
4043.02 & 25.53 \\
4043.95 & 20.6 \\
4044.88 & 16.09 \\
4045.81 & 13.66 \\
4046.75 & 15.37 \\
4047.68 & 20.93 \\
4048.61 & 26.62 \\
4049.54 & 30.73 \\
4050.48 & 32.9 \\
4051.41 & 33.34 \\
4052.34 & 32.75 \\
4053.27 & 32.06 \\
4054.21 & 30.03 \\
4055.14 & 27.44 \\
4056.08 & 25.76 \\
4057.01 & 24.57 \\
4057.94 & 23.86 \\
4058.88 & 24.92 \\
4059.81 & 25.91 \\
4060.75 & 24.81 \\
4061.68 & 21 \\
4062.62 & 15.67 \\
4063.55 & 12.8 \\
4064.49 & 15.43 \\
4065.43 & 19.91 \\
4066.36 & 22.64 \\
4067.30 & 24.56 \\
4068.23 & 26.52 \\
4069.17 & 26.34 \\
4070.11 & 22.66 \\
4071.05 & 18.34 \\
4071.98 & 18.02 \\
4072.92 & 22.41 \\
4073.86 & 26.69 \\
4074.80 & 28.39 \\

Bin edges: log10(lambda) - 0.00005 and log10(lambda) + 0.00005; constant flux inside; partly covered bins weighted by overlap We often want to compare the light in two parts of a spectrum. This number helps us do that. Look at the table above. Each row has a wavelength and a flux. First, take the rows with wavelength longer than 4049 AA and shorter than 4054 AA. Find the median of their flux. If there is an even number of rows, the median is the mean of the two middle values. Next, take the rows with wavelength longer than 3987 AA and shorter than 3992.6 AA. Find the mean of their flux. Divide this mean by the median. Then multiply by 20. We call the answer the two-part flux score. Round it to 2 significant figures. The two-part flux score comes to 15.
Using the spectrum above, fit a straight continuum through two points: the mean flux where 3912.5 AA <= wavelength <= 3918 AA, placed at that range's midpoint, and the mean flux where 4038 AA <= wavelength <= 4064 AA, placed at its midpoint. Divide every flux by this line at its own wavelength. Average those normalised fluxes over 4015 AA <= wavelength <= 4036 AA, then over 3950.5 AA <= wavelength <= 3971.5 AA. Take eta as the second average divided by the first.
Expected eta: 0.48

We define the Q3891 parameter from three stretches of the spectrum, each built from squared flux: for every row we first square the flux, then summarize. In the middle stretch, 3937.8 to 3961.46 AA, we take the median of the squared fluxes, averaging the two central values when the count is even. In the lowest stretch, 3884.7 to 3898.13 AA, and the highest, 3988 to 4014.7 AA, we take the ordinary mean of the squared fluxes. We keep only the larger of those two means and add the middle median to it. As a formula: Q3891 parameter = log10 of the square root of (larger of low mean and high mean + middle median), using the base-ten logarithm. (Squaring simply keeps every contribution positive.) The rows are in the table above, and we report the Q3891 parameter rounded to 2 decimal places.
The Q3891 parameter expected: 1.47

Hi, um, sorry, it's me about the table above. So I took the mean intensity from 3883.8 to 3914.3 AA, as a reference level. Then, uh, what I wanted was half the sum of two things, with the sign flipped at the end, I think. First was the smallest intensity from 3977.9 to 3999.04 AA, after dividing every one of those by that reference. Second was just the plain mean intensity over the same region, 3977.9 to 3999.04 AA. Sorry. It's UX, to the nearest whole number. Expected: -12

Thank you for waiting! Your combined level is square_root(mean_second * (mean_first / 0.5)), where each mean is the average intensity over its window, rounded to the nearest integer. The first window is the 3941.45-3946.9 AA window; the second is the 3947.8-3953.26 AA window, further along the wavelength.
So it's 18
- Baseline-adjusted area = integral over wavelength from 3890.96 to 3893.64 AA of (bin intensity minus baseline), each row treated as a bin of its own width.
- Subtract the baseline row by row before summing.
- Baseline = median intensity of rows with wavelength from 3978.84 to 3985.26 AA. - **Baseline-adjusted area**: -13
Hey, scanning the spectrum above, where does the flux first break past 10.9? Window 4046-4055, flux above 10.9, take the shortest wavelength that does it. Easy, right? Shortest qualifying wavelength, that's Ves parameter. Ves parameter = 4046.75 AA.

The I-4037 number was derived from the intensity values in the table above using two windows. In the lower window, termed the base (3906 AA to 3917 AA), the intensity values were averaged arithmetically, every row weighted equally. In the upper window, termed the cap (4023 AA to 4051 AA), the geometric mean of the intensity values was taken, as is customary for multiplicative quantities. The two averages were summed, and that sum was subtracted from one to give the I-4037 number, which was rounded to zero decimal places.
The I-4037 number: -40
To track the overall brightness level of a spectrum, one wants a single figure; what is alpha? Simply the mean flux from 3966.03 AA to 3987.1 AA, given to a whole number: 15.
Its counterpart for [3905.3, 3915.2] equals 17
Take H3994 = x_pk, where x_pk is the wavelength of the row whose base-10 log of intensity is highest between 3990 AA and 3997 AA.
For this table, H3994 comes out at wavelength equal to 3993.98 AA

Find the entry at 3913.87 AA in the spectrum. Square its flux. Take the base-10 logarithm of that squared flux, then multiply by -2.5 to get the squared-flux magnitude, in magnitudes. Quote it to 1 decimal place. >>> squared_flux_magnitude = -6.4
